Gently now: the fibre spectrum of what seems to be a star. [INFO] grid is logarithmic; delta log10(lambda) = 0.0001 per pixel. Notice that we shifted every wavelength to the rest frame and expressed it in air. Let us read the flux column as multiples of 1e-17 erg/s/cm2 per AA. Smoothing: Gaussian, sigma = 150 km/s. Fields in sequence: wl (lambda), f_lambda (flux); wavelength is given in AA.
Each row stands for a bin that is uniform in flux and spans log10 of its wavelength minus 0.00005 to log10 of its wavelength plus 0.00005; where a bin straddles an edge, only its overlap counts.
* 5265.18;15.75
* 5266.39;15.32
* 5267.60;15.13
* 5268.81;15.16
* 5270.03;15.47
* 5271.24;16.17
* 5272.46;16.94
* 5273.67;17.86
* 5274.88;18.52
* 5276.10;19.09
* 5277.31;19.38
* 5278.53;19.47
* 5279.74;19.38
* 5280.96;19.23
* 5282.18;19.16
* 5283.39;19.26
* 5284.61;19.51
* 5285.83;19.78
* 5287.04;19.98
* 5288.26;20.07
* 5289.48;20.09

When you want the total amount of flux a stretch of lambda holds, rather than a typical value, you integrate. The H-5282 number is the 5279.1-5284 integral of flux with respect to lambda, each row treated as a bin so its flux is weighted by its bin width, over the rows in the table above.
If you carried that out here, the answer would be 94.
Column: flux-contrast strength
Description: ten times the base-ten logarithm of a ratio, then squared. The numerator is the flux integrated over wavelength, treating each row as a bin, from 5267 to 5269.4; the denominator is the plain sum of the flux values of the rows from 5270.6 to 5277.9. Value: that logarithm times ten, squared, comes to 22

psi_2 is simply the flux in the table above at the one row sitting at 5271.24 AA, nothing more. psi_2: 16.17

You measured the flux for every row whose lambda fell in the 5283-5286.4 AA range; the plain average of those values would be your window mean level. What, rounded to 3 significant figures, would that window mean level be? 19.5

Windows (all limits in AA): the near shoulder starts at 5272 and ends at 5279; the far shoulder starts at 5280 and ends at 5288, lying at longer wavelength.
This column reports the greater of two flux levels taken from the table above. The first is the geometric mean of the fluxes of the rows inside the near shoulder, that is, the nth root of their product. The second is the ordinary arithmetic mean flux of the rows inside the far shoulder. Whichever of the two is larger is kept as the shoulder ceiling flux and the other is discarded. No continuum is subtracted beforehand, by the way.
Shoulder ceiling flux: 19.5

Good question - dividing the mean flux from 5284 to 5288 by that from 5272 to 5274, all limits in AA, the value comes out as 1.14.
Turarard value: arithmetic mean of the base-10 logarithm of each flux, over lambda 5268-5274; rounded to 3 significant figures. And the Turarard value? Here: 1.21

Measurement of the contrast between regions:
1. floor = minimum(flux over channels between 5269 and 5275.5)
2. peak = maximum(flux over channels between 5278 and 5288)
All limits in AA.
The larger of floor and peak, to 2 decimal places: 19.98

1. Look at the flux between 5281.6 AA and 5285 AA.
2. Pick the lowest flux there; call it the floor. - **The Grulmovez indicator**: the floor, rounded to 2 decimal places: 19.16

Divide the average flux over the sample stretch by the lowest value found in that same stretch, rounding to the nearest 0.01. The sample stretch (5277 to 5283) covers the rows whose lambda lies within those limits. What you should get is 1.01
